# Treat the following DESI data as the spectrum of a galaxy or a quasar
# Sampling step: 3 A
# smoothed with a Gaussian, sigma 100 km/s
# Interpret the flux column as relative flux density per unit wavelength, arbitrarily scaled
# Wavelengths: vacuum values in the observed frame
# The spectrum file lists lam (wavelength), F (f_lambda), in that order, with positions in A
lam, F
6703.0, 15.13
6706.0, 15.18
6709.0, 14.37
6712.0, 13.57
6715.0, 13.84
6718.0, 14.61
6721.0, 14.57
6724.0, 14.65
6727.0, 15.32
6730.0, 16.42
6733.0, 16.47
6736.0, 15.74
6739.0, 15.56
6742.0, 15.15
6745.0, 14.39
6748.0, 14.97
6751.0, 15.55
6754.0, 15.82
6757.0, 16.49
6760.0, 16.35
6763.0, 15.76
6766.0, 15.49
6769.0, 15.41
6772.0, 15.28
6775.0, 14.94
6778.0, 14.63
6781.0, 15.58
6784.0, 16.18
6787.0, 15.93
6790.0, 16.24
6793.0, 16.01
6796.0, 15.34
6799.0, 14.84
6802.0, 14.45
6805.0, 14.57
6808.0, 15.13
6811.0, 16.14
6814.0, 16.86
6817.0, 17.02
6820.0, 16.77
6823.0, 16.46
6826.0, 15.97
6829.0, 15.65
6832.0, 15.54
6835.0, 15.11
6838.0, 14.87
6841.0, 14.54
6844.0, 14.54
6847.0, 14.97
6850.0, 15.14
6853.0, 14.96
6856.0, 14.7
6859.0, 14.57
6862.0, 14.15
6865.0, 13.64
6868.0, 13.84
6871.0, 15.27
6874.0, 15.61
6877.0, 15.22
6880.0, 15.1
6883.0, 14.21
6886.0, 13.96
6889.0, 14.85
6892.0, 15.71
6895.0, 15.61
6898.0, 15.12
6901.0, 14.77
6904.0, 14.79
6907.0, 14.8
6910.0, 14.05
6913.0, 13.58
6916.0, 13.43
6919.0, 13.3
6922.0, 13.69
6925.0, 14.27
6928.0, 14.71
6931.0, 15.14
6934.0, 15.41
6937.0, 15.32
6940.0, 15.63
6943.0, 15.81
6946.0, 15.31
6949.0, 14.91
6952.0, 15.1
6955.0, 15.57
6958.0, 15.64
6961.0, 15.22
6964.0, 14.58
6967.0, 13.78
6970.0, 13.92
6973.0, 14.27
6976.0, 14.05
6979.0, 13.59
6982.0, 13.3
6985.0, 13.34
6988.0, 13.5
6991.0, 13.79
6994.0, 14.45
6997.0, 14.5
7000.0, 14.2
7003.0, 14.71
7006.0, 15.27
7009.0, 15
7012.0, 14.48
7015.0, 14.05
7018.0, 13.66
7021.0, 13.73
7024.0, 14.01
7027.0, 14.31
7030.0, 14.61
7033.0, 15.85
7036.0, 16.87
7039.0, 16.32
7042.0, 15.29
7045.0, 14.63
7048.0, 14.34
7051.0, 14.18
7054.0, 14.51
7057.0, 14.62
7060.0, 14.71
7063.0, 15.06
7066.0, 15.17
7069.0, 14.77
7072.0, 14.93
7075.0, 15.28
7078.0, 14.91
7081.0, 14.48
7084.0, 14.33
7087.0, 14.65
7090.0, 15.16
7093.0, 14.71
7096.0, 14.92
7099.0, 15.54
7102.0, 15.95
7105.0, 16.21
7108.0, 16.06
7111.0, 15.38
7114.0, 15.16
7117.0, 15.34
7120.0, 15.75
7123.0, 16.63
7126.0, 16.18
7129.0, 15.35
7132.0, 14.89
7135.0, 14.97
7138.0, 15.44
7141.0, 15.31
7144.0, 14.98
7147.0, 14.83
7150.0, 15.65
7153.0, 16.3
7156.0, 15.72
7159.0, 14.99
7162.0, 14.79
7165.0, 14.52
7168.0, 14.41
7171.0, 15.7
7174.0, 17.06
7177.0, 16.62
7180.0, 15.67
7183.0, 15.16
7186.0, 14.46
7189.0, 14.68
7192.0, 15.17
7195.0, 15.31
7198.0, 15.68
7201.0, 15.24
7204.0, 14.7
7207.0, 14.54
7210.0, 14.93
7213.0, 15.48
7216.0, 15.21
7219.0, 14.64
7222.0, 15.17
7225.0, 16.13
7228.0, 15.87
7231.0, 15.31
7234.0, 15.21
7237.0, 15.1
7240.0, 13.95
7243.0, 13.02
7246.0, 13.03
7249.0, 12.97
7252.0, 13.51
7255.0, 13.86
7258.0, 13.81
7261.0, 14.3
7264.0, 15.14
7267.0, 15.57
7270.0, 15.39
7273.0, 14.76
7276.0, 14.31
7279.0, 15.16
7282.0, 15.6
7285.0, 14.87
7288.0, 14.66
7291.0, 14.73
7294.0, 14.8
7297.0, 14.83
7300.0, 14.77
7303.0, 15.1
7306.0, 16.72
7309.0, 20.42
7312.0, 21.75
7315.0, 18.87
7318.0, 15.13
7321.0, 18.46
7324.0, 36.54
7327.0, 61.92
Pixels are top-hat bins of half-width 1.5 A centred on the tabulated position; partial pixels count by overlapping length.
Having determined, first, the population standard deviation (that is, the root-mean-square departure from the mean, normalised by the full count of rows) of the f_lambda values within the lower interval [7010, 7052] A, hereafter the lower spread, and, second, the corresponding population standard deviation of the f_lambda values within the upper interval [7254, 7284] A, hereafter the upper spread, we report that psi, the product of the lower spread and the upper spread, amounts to 0.6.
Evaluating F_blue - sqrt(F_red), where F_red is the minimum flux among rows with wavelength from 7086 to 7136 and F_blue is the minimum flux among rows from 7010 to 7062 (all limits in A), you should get 9.8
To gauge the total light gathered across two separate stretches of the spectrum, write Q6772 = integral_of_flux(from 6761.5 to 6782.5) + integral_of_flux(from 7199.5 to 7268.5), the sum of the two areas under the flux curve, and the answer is 1331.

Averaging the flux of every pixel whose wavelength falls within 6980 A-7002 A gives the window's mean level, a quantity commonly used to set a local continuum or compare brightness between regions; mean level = 13.9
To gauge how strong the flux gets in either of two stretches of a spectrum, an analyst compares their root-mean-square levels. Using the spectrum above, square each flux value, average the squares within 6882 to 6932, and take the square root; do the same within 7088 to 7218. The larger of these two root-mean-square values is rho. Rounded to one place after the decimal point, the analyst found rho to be 15.4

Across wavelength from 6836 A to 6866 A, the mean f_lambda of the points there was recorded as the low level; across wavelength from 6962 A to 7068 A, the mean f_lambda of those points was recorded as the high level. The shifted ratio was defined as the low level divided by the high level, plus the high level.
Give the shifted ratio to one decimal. 15.5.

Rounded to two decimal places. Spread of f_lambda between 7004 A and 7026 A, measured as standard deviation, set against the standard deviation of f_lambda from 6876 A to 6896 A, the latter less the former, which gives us 0.04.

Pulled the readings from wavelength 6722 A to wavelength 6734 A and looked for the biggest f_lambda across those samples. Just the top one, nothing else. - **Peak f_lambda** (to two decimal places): 16.47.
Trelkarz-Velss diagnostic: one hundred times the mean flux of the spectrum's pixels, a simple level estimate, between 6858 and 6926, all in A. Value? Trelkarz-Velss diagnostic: 1450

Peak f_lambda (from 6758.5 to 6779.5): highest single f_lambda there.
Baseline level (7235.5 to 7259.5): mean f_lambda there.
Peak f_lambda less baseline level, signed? 2.7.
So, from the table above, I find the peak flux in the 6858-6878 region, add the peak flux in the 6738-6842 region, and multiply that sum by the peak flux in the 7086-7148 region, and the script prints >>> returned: 543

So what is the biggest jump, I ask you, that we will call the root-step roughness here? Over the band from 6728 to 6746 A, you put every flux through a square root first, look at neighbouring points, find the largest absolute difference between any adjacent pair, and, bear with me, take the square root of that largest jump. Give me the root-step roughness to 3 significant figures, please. 0.314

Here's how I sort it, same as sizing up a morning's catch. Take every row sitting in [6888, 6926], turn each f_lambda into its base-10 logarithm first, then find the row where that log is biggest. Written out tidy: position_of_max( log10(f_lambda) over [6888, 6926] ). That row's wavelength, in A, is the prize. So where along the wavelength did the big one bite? 6892.0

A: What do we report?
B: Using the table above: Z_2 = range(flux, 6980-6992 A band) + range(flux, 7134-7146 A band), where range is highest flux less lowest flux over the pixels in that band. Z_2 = 1.0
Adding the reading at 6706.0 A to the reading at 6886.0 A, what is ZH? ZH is 29.1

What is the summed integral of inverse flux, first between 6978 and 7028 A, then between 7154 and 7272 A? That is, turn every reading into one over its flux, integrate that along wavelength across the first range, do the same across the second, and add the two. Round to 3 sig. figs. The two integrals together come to 11.5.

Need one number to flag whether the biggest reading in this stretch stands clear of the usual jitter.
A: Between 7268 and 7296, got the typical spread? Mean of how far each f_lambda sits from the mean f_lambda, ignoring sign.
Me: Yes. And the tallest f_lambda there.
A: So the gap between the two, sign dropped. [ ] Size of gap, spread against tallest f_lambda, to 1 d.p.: 15.3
